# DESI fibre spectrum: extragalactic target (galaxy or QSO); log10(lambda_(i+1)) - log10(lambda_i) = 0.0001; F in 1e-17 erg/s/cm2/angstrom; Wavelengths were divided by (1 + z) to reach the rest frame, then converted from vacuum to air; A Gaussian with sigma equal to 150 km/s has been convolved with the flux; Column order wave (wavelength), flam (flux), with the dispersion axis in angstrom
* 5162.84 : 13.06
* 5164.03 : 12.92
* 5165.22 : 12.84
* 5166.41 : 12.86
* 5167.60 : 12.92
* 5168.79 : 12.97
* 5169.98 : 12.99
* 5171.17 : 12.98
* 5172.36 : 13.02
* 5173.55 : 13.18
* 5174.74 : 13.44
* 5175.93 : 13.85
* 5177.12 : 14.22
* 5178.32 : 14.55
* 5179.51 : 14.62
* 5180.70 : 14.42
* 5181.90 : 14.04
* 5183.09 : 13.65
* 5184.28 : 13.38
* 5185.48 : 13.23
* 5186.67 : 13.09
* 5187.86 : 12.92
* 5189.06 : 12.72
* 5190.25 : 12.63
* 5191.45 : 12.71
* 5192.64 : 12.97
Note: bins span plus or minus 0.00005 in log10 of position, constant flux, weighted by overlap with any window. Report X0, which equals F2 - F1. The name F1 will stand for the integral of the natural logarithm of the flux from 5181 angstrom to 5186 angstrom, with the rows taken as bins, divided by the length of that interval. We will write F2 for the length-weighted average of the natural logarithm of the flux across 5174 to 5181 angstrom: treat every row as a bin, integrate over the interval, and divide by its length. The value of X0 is 0.042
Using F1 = 2.61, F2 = 2.65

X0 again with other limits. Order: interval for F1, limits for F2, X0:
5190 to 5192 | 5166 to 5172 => 0.028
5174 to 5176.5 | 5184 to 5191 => -0.053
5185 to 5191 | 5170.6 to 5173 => 0.008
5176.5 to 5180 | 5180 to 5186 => -0.048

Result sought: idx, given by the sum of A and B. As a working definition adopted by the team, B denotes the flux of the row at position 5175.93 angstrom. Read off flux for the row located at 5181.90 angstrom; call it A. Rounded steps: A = 14.04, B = 13.85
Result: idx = 27.9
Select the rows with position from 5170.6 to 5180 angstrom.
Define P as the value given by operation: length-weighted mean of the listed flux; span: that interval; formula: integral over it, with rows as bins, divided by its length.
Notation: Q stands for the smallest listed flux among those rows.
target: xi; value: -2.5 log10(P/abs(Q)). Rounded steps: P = 13.7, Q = 12.98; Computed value -0.061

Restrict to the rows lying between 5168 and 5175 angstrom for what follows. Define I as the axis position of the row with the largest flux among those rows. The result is 5174.74 angstrom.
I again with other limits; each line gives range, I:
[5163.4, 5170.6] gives 5169.98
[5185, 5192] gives 5185.48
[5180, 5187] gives 5180.70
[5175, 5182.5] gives 5179.51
